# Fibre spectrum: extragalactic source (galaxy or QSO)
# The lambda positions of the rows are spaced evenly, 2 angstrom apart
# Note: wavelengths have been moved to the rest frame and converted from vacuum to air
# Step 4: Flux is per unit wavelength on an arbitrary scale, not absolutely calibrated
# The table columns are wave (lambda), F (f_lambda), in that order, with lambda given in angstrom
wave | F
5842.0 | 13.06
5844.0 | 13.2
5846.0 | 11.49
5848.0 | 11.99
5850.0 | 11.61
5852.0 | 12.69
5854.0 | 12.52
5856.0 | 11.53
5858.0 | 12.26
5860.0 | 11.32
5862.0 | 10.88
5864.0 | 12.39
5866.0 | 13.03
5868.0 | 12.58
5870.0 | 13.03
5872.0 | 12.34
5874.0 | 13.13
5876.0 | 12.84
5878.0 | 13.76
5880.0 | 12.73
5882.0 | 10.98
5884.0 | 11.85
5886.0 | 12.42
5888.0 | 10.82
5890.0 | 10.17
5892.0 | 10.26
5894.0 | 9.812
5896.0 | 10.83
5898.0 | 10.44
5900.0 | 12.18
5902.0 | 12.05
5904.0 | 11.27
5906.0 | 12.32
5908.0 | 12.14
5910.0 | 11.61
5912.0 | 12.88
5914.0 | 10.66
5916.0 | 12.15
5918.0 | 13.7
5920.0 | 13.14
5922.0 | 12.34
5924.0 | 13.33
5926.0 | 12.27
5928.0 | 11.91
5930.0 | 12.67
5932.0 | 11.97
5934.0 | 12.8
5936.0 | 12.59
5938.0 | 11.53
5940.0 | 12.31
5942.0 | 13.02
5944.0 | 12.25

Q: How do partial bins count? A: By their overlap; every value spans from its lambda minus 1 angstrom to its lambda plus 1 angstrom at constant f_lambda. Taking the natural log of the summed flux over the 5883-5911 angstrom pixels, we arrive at 5.064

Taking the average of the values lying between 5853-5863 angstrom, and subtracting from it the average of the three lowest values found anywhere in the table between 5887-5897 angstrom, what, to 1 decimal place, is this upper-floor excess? 1.6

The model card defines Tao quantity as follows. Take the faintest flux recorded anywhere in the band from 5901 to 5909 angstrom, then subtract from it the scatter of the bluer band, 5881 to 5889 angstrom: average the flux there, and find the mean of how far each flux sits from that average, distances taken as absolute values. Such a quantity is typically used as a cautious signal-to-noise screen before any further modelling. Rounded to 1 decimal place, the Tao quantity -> 10.7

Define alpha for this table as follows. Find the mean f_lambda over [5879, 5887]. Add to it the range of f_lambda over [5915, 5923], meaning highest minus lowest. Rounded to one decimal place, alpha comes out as 13.5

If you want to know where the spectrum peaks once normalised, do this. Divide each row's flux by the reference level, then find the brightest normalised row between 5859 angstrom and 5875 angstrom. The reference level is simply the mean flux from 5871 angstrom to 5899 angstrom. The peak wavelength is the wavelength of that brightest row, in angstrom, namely 5874.0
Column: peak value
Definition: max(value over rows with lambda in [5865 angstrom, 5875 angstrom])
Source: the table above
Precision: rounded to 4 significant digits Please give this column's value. 13.13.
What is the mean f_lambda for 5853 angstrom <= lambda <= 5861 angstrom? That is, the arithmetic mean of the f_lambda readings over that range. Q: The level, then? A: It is 11.9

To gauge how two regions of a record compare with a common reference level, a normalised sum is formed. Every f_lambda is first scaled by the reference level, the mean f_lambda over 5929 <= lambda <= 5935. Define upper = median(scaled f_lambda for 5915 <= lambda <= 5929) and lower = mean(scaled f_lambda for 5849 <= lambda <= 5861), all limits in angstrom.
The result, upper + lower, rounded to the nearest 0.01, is 1.95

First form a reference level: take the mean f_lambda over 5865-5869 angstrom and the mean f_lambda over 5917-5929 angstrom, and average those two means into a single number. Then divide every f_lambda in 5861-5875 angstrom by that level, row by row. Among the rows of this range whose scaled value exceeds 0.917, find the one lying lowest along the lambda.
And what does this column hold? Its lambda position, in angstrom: 5864.0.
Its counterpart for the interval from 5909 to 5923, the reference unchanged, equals 5912.0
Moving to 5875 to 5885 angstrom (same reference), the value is 5876.0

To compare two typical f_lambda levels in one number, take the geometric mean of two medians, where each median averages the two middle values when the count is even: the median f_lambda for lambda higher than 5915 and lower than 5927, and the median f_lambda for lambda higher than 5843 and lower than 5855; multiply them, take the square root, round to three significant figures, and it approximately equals 12.5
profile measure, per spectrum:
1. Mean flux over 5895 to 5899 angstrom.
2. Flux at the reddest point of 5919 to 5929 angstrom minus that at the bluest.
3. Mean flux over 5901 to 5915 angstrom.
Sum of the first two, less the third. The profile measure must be -2.4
